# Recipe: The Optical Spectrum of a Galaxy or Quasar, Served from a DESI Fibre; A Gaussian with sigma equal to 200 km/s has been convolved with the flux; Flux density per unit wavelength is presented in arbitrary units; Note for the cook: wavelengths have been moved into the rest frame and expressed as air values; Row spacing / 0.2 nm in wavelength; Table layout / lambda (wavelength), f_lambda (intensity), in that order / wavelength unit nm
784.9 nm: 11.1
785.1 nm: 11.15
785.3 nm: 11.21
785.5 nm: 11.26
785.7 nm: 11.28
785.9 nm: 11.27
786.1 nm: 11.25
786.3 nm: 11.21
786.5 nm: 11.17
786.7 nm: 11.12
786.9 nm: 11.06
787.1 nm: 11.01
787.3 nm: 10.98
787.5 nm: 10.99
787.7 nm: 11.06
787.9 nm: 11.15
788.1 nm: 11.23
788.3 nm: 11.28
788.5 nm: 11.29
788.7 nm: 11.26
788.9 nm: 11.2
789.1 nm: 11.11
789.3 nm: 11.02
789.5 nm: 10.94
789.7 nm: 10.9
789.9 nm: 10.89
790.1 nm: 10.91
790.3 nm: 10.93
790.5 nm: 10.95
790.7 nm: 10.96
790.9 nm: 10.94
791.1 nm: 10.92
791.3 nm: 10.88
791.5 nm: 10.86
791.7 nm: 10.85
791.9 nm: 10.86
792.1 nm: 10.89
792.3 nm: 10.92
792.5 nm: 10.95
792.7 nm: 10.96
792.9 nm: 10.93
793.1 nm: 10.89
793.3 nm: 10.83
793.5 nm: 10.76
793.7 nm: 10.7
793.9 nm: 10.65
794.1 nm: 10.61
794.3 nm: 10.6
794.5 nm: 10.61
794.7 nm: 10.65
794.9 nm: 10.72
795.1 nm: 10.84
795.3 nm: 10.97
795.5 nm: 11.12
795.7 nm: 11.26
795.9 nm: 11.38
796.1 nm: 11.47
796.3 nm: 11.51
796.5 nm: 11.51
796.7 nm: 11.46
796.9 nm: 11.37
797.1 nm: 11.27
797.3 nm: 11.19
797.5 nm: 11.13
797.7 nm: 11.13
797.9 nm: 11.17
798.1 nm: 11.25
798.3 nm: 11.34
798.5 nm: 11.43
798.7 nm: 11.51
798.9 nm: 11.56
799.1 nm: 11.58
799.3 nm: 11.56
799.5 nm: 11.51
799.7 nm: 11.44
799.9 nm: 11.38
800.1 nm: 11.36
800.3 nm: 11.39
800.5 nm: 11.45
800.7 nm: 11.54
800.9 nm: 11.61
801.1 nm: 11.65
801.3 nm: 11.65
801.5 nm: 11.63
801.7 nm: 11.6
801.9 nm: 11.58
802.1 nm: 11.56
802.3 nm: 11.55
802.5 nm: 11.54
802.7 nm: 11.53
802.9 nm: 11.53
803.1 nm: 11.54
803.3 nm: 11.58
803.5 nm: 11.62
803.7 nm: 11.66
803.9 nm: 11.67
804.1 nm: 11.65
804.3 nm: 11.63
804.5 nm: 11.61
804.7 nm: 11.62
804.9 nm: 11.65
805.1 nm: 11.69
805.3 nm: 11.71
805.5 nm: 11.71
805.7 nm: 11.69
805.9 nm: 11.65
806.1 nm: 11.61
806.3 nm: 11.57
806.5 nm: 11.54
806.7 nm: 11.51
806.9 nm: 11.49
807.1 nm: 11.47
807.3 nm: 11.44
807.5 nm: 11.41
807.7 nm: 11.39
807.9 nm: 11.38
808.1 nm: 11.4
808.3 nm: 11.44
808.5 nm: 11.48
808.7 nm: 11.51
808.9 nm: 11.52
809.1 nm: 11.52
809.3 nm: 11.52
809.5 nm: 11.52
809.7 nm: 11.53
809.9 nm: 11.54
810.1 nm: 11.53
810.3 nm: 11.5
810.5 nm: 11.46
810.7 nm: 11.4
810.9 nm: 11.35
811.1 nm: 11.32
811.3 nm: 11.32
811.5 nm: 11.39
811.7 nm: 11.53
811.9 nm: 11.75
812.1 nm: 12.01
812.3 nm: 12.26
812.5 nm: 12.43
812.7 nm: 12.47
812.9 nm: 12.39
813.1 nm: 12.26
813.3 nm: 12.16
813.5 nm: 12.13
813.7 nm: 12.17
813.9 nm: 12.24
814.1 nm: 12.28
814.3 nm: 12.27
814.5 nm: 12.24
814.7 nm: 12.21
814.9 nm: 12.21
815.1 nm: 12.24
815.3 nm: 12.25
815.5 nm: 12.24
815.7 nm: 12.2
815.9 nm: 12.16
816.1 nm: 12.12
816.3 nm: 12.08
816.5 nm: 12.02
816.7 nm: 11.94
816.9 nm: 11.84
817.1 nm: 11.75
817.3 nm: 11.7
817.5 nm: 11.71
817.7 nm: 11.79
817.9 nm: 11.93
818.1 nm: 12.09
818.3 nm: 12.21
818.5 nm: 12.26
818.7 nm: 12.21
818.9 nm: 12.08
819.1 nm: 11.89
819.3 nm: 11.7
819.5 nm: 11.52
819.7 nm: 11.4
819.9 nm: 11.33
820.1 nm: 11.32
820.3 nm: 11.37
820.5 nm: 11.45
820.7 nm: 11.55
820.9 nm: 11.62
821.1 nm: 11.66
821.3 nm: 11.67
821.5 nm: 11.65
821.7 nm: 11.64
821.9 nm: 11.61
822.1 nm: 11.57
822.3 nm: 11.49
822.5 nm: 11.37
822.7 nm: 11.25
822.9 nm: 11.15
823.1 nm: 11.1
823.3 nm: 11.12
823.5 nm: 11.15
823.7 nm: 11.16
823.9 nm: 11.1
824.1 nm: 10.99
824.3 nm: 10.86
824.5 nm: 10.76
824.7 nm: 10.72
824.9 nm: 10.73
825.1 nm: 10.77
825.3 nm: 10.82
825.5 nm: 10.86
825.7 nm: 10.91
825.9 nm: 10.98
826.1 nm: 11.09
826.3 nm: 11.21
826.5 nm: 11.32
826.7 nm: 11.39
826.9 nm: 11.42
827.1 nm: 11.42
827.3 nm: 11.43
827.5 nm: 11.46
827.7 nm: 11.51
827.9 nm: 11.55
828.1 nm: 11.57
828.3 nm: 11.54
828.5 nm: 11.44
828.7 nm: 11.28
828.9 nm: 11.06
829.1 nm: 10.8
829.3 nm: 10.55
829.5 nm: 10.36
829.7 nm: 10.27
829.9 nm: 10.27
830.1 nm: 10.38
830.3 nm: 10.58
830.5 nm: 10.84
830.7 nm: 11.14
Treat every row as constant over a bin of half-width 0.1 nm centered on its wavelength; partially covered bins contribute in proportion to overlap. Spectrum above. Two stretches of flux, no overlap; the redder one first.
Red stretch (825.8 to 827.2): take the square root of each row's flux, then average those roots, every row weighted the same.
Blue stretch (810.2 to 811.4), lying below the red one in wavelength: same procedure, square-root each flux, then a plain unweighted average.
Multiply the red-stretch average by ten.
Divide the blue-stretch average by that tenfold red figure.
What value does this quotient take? 0.101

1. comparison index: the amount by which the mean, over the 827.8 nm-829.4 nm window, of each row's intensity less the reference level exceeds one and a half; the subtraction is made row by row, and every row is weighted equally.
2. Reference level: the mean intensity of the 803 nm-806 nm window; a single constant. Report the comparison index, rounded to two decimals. -1.92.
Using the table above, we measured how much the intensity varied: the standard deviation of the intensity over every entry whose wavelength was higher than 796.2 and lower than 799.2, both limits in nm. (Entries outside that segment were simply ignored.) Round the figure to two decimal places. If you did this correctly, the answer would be 0.16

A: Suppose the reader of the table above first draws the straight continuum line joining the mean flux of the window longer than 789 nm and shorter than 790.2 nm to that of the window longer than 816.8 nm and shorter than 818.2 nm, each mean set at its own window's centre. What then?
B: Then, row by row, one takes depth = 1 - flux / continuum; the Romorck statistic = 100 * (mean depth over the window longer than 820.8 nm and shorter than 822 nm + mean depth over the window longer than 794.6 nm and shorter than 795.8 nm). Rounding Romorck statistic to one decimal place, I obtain 4.5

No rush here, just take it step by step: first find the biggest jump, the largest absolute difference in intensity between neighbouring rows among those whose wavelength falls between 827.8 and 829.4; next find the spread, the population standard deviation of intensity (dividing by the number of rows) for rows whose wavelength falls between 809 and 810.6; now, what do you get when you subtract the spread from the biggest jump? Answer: 0.24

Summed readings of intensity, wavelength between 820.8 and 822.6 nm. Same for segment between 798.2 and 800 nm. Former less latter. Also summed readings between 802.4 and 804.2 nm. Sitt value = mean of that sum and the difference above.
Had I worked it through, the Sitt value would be 53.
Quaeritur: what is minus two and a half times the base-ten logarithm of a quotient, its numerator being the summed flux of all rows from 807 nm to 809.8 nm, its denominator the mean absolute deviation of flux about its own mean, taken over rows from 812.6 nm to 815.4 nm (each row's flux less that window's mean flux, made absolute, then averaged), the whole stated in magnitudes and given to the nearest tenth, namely -8.6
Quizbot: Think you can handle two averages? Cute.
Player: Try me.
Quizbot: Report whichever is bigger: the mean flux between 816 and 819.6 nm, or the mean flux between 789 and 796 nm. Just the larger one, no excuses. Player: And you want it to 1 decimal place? 11.9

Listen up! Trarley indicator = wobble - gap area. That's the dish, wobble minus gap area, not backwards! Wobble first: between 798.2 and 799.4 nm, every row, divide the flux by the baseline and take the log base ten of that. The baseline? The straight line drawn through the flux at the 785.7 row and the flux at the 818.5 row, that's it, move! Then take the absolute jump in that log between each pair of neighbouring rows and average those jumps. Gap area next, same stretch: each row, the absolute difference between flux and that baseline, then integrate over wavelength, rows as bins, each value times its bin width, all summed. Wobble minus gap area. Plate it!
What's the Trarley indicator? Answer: -0.2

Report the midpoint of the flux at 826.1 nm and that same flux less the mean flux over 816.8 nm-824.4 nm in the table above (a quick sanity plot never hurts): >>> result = 5.31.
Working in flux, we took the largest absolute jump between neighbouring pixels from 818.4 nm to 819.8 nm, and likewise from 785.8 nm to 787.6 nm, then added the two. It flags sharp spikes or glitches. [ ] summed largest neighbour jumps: 0.25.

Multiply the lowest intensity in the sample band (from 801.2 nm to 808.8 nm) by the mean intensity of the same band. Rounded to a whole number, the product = 132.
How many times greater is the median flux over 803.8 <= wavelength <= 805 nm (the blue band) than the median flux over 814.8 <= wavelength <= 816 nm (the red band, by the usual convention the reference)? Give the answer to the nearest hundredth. 0.95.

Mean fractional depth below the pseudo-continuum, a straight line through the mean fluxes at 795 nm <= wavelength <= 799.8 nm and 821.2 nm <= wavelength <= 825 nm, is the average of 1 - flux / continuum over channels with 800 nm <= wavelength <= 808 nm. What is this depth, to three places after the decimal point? -0.023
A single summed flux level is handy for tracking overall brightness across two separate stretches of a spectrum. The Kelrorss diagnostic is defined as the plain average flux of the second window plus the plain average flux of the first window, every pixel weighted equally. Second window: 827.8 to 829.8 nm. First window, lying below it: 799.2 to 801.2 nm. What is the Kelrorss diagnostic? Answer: 22.5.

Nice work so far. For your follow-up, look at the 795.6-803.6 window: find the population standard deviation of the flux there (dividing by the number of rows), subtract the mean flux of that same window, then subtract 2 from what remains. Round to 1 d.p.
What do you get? -13.3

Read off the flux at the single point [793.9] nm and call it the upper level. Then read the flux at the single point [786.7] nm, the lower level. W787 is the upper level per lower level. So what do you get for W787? 0.958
